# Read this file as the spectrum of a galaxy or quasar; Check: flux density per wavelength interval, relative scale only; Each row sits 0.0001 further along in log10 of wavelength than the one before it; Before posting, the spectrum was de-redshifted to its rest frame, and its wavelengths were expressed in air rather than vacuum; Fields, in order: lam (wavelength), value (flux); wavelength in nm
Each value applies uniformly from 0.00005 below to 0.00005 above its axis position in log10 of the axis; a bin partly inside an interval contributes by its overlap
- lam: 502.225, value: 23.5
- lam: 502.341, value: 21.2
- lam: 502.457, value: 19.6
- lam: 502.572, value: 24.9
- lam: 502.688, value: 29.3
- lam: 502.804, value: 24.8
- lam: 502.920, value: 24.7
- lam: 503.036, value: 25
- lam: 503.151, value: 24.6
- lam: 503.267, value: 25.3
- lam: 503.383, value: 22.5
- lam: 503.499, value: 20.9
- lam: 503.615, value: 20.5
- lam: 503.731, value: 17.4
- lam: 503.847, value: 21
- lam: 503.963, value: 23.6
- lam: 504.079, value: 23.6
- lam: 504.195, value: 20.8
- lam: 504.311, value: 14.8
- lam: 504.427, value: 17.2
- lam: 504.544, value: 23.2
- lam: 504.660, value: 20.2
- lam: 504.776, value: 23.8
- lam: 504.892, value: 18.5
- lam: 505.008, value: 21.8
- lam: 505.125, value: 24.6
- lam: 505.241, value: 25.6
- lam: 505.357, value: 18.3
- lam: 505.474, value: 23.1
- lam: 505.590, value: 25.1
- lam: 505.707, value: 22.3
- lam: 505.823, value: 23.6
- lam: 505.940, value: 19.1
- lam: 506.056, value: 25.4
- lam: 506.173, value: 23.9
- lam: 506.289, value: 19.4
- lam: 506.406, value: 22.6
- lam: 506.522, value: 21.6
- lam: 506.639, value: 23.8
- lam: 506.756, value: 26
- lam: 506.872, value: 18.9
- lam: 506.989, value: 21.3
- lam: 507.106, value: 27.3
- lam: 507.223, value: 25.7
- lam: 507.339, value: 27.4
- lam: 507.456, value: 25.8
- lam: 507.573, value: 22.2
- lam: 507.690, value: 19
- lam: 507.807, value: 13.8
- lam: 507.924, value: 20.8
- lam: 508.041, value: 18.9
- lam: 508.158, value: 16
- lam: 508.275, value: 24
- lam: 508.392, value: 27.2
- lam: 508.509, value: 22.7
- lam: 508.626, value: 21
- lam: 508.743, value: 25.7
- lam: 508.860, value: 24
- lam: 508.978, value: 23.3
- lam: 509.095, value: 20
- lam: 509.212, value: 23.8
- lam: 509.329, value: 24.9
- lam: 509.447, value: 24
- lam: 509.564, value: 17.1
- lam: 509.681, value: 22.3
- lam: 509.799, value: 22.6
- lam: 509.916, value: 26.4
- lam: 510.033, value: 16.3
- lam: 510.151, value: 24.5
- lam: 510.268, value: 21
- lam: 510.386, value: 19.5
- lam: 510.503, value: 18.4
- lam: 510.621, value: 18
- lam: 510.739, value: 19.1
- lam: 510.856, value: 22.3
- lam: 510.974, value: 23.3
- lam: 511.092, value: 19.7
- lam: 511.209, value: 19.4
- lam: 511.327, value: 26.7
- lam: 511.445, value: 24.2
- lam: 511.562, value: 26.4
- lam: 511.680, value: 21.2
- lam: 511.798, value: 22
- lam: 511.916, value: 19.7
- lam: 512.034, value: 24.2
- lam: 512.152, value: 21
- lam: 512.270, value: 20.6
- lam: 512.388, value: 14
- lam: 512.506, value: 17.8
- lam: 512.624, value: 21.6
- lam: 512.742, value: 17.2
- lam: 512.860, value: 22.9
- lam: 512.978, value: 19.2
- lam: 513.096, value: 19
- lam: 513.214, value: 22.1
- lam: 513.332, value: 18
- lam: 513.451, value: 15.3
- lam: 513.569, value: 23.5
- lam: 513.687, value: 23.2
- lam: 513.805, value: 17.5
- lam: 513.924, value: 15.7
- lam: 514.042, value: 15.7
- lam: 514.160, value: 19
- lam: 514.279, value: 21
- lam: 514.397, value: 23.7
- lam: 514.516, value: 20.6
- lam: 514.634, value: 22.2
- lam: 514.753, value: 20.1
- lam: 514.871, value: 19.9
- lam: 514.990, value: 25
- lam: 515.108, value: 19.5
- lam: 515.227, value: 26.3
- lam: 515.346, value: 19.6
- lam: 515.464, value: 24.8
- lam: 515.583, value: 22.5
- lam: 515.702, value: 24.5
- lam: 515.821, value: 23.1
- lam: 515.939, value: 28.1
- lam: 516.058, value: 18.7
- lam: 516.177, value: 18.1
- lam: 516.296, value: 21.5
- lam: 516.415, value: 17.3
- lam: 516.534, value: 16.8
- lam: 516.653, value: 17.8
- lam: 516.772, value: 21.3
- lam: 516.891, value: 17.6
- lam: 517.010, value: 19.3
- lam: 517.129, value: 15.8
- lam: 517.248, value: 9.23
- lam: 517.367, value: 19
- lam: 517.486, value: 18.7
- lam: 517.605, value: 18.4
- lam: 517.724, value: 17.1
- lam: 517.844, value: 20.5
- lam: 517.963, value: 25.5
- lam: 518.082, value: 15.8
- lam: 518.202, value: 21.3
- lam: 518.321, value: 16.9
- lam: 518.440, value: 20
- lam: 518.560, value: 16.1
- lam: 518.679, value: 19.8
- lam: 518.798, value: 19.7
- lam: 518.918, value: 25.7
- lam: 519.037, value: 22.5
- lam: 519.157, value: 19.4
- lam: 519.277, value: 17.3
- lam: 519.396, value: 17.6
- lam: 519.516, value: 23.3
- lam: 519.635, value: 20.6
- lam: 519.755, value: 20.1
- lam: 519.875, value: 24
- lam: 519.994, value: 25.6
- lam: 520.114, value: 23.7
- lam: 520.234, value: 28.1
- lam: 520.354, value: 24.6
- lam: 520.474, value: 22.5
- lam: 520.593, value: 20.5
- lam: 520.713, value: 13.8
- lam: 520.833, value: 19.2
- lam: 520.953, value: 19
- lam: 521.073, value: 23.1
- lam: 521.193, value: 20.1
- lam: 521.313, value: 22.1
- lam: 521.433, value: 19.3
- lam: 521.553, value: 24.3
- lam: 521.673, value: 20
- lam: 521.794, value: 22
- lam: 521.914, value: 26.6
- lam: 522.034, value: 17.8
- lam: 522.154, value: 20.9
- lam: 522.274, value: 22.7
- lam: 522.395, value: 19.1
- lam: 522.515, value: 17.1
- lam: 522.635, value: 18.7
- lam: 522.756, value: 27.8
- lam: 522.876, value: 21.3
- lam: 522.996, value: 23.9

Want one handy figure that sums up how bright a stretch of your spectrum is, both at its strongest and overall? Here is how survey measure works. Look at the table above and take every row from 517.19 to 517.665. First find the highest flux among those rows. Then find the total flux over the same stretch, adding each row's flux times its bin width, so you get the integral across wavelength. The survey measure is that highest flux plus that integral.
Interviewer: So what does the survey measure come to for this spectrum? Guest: 27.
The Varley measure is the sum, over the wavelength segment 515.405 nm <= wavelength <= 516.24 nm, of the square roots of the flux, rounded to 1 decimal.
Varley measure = 33.4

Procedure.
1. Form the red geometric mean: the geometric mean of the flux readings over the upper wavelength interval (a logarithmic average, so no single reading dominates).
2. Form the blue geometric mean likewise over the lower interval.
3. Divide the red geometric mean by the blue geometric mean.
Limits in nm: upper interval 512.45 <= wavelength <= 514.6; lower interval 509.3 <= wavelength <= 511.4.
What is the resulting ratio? 0.92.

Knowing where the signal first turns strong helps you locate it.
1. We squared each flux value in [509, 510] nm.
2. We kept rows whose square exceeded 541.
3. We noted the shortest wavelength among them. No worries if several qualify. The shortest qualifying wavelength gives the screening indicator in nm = 509.212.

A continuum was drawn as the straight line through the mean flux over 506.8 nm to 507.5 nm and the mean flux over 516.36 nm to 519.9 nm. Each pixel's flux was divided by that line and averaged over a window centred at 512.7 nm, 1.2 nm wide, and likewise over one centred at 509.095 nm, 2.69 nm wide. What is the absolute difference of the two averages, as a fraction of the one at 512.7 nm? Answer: 0.03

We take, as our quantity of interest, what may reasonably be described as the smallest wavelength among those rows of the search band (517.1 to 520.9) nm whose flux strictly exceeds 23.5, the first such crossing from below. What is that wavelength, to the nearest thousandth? 517.963 nm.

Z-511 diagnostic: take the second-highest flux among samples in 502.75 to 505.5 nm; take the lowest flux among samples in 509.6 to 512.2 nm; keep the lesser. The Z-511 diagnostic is 16.3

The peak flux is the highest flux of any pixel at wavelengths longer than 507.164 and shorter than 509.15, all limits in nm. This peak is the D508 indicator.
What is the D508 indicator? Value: 27.4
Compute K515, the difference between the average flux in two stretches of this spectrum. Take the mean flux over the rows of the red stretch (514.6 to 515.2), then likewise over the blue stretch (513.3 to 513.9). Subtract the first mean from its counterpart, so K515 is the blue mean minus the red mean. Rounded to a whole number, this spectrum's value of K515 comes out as -2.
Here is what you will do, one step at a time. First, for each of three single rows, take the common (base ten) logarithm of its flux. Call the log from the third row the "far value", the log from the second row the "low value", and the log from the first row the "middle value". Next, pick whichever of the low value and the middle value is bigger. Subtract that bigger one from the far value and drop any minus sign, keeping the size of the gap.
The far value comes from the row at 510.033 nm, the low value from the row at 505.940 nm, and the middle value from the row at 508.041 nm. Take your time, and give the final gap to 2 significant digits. 0.069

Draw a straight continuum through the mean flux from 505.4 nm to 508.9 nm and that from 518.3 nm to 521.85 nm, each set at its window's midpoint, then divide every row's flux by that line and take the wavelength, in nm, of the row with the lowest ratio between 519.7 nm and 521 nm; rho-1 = 520.713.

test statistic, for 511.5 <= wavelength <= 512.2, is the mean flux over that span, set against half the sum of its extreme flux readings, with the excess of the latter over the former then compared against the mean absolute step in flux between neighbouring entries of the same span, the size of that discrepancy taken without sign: 2.6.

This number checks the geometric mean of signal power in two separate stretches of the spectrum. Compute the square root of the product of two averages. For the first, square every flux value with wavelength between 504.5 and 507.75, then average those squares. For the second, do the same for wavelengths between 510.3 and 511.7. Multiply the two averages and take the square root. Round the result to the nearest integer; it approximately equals 499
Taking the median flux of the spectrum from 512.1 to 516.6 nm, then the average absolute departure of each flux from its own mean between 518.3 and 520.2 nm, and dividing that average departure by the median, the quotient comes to 0.124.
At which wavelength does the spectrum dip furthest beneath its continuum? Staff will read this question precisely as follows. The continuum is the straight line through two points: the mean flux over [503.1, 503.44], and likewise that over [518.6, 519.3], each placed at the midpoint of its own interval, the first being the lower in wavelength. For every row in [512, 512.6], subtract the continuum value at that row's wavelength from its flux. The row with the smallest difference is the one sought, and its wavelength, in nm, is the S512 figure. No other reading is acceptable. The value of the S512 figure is 512.388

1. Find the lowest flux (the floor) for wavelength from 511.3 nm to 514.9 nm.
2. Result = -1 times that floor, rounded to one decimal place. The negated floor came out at -14.0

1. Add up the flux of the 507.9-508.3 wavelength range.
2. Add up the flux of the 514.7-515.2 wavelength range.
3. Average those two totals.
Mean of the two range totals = 82.1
